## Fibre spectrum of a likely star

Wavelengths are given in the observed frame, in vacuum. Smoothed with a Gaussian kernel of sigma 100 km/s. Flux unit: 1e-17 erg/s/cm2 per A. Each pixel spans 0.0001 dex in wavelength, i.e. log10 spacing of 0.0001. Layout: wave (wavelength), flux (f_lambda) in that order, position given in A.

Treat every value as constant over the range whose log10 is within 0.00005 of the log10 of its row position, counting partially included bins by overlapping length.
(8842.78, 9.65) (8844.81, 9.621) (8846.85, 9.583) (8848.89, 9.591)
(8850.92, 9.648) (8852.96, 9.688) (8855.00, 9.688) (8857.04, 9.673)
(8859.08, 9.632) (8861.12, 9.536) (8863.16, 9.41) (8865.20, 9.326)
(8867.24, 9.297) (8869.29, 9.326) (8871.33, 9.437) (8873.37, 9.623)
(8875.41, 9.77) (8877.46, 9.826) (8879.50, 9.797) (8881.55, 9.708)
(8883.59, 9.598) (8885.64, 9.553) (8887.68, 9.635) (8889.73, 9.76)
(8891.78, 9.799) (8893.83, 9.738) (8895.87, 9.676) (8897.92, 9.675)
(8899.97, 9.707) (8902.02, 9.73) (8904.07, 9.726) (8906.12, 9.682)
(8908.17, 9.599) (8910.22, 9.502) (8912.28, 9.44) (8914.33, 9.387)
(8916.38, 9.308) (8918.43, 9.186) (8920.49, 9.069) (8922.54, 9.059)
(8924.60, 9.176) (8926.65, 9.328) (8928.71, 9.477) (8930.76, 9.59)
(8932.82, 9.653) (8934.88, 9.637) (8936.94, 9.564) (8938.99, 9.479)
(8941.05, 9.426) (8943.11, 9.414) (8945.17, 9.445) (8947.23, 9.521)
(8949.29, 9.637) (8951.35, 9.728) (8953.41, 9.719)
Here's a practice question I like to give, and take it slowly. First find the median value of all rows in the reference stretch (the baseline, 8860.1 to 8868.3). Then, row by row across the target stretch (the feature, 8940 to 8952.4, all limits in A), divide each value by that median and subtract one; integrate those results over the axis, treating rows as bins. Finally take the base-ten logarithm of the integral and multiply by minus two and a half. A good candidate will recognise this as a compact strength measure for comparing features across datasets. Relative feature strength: 1.7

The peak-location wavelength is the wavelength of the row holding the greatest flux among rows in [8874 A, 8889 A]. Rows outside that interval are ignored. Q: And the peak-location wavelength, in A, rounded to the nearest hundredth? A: 8877.46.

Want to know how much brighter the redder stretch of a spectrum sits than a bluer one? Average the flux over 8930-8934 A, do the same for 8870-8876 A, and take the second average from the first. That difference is 0.01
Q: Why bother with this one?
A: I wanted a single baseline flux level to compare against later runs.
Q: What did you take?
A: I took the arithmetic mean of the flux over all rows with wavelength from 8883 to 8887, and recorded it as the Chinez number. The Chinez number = 9.58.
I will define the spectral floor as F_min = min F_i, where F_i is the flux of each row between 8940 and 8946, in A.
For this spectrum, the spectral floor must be 9.414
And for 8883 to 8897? 9.553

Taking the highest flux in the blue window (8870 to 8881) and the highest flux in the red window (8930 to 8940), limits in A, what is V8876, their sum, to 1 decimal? 19.5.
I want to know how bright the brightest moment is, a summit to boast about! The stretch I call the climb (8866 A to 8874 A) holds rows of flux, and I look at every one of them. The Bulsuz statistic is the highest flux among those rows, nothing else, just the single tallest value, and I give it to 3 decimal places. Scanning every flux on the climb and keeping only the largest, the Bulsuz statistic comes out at 9.623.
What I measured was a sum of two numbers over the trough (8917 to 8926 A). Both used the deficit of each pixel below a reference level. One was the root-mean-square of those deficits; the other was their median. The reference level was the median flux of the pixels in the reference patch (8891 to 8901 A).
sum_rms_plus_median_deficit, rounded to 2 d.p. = 1.17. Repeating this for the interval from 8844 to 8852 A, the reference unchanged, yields 0.20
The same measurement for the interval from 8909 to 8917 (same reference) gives 0.60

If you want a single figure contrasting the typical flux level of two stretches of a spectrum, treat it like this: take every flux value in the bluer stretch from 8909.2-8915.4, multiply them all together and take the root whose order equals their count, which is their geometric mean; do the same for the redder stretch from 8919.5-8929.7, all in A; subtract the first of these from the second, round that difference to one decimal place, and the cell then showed -0.2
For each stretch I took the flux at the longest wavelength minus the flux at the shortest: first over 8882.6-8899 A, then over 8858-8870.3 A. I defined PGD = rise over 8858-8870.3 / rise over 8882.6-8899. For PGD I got -4.0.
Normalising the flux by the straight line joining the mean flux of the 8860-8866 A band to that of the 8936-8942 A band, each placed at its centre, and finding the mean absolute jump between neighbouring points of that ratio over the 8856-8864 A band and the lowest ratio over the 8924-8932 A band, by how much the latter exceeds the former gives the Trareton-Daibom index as 0.96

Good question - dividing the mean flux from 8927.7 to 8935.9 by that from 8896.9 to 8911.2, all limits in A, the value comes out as 0.99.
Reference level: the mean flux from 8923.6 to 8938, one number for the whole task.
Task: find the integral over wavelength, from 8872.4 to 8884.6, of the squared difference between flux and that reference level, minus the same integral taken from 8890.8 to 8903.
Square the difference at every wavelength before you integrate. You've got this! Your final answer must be 0.1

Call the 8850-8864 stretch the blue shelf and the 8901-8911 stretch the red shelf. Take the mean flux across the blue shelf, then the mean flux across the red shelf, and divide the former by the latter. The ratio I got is 1.00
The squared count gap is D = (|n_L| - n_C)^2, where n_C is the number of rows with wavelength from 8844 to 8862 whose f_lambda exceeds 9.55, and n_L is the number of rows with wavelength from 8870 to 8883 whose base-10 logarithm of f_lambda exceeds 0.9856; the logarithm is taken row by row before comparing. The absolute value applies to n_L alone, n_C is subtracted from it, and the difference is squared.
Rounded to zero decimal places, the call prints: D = 16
